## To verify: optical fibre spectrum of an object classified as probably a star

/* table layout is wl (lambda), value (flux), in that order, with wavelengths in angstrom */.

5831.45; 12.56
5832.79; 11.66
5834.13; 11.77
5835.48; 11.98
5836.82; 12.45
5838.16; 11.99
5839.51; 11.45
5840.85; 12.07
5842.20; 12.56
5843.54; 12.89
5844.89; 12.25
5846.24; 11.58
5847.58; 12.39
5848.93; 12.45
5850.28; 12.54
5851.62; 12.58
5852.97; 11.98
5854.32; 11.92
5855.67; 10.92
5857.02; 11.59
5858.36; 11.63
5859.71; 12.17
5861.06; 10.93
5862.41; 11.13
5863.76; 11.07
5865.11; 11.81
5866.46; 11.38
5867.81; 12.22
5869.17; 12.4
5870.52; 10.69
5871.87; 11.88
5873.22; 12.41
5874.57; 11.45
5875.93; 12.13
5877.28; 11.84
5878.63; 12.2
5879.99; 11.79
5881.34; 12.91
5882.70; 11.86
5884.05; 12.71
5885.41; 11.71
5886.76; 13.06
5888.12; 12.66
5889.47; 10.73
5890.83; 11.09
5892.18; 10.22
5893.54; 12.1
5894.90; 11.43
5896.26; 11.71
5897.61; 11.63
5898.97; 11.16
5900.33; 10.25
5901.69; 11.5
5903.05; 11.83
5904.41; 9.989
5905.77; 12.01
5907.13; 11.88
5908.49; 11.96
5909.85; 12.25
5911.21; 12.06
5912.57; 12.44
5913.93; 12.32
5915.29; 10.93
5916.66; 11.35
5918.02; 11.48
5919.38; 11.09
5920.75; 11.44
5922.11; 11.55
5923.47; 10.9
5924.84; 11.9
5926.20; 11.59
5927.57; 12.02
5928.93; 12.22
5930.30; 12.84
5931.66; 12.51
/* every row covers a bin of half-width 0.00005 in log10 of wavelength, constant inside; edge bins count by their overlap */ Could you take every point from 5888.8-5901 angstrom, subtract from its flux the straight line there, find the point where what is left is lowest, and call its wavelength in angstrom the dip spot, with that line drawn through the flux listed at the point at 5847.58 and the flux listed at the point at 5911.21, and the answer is 5892.18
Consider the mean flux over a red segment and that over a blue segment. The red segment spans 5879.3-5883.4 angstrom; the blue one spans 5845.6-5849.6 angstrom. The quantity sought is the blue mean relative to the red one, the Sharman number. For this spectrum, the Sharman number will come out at 1.00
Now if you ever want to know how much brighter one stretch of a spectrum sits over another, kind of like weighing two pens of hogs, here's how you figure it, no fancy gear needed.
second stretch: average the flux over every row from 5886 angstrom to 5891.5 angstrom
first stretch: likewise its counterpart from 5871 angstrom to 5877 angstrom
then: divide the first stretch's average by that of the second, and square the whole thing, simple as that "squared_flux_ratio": 1.01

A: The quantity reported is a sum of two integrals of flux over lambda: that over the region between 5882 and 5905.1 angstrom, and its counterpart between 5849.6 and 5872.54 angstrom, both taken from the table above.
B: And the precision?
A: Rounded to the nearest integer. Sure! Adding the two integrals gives 534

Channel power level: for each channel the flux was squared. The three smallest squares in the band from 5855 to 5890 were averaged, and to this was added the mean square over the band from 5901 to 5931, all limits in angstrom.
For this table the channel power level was 254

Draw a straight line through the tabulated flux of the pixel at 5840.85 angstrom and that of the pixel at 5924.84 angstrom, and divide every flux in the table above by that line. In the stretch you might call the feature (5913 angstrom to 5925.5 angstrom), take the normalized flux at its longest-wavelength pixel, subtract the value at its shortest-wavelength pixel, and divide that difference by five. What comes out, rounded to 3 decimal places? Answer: -0.007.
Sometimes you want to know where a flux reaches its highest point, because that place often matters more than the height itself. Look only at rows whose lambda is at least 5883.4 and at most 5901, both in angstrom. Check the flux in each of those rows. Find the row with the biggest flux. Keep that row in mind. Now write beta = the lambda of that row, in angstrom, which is 5886.76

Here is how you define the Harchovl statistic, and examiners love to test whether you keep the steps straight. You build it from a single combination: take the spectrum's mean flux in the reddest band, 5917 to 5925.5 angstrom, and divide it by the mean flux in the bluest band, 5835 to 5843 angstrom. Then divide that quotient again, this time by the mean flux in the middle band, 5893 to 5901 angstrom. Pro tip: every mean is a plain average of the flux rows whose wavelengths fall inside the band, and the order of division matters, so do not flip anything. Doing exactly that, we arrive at 0.083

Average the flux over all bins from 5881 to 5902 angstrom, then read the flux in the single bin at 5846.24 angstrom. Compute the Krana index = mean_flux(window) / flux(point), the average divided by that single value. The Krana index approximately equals 1.01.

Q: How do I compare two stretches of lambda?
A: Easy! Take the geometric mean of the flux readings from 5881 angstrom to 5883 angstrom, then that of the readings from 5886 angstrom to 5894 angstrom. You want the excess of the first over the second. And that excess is 0.78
